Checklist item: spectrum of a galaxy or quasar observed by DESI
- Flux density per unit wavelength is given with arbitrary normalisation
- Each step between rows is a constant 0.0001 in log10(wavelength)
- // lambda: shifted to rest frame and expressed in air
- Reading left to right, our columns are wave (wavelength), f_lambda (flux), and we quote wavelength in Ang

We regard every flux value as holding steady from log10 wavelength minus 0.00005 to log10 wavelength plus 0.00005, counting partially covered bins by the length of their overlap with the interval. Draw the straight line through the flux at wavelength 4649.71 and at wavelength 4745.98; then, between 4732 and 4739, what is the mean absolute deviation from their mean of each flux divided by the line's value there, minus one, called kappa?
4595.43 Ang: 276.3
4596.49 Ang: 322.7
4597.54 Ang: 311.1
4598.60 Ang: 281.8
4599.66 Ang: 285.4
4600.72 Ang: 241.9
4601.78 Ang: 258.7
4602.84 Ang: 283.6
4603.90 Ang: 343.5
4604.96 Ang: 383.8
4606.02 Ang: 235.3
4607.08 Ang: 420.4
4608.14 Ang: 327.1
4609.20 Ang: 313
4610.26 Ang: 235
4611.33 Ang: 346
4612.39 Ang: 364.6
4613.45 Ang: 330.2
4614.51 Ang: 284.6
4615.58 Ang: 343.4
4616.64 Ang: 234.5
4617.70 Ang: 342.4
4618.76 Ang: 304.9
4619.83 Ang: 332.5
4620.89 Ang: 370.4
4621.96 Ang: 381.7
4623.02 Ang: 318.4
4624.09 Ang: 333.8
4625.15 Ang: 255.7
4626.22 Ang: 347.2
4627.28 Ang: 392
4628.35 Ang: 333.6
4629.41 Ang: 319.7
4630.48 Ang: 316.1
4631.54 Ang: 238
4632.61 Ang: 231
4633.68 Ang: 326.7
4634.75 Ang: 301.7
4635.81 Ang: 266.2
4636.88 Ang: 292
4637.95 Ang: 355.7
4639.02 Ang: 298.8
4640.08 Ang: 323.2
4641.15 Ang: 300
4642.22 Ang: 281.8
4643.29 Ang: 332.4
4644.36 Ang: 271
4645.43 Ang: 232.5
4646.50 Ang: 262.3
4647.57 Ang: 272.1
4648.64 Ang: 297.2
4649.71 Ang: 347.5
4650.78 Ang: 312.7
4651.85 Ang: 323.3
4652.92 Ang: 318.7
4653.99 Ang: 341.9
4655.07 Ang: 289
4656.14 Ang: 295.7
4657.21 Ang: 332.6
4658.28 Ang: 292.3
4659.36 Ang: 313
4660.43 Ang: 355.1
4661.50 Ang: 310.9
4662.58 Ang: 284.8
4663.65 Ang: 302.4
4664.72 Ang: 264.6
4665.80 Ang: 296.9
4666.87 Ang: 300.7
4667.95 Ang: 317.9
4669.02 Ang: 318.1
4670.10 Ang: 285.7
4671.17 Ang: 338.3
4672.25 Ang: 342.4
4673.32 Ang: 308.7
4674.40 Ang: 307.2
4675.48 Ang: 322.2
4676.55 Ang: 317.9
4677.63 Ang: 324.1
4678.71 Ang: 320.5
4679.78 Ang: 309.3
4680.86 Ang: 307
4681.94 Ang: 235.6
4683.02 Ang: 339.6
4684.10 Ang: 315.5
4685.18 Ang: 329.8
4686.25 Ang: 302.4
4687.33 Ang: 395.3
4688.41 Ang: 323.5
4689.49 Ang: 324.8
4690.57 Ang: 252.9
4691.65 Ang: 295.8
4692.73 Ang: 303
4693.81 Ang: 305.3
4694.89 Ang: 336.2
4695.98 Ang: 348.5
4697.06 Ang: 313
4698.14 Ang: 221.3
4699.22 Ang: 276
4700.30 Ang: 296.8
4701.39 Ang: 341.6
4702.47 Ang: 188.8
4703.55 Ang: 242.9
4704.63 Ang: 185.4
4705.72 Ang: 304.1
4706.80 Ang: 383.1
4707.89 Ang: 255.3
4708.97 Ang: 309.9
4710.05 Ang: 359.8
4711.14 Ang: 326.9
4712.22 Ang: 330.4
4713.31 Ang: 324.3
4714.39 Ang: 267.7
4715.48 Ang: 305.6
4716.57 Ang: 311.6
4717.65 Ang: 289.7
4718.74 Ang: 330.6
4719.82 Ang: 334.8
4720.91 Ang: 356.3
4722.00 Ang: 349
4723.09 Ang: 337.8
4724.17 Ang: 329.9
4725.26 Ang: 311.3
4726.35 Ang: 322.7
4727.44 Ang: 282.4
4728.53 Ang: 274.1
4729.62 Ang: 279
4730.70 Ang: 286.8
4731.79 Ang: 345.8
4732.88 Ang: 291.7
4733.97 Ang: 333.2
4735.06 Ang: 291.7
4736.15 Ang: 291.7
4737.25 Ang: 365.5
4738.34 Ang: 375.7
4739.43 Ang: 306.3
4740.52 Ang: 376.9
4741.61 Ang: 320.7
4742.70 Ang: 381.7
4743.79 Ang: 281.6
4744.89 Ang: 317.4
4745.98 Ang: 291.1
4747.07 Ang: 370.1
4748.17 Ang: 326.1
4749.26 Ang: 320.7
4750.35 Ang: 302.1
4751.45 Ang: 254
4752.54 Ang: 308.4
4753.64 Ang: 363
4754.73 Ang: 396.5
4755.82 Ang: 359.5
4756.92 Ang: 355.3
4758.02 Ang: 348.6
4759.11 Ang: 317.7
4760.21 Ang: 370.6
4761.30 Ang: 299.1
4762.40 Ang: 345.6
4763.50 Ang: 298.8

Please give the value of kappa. 0.11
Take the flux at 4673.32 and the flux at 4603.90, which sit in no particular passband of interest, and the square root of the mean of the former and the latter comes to 18.1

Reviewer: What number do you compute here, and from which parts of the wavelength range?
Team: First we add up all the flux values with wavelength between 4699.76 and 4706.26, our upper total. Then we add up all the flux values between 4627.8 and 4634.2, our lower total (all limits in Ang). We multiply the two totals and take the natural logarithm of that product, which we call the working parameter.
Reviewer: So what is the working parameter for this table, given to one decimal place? 14.8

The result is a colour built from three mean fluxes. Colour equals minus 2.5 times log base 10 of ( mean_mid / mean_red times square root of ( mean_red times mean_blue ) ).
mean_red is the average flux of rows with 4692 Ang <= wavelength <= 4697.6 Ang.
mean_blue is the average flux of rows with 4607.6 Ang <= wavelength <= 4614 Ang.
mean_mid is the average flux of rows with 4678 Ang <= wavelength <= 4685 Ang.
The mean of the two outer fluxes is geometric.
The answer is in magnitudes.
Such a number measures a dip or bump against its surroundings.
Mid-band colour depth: -6.21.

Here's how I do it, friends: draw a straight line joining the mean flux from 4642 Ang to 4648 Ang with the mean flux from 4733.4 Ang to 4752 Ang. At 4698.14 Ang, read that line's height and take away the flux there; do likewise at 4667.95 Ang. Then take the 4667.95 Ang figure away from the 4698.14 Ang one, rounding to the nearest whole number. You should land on 112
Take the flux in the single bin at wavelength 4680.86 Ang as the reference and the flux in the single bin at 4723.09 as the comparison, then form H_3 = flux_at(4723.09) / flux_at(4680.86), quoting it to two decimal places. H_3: 1.10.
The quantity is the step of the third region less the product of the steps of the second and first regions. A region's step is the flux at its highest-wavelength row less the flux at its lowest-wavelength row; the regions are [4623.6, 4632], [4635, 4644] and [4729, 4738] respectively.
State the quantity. 6428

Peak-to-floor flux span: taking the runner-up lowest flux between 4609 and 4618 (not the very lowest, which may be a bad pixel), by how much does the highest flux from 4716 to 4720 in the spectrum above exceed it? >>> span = 100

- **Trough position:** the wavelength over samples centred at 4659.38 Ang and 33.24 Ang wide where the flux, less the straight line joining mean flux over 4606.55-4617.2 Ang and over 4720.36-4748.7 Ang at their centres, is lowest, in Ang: 4645.43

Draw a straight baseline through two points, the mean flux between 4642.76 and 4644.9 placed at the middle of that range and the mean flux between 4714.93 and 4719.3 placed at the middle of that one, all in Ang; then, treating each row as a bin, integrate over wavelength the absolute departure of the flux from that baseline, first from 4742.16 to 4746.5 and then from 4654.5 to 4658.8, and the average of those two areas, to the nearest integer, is 102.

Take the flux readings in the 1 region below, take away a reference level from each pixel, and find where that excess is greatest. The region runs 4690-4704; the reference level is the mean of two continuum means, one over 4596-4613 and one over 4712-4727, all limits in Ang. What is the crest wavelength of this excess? 4695.98 Ang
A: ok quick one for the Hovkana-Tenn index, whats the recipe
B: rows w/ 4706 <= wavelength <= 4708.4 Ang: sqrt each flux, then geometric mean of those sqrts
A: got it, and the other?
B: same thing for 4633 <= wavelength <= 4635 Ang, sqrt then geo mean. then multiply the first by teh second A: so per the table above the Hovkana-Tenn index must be 313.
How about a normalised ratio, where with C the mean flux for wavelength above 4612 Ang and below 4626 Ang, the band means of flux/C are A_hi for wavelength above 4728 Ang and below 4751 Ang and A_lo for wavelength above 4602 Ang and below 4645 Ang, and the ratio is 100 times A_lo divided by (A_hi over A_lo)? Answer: 96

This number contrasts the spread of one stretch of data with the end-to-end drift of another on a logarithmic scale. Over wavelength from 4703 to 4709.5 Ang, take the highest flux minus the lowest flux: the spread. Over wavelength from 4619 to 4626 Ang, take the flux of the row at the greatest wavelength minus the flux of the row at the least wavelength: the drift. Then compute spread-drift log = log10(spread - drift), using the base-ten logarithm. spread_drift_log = 2.4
